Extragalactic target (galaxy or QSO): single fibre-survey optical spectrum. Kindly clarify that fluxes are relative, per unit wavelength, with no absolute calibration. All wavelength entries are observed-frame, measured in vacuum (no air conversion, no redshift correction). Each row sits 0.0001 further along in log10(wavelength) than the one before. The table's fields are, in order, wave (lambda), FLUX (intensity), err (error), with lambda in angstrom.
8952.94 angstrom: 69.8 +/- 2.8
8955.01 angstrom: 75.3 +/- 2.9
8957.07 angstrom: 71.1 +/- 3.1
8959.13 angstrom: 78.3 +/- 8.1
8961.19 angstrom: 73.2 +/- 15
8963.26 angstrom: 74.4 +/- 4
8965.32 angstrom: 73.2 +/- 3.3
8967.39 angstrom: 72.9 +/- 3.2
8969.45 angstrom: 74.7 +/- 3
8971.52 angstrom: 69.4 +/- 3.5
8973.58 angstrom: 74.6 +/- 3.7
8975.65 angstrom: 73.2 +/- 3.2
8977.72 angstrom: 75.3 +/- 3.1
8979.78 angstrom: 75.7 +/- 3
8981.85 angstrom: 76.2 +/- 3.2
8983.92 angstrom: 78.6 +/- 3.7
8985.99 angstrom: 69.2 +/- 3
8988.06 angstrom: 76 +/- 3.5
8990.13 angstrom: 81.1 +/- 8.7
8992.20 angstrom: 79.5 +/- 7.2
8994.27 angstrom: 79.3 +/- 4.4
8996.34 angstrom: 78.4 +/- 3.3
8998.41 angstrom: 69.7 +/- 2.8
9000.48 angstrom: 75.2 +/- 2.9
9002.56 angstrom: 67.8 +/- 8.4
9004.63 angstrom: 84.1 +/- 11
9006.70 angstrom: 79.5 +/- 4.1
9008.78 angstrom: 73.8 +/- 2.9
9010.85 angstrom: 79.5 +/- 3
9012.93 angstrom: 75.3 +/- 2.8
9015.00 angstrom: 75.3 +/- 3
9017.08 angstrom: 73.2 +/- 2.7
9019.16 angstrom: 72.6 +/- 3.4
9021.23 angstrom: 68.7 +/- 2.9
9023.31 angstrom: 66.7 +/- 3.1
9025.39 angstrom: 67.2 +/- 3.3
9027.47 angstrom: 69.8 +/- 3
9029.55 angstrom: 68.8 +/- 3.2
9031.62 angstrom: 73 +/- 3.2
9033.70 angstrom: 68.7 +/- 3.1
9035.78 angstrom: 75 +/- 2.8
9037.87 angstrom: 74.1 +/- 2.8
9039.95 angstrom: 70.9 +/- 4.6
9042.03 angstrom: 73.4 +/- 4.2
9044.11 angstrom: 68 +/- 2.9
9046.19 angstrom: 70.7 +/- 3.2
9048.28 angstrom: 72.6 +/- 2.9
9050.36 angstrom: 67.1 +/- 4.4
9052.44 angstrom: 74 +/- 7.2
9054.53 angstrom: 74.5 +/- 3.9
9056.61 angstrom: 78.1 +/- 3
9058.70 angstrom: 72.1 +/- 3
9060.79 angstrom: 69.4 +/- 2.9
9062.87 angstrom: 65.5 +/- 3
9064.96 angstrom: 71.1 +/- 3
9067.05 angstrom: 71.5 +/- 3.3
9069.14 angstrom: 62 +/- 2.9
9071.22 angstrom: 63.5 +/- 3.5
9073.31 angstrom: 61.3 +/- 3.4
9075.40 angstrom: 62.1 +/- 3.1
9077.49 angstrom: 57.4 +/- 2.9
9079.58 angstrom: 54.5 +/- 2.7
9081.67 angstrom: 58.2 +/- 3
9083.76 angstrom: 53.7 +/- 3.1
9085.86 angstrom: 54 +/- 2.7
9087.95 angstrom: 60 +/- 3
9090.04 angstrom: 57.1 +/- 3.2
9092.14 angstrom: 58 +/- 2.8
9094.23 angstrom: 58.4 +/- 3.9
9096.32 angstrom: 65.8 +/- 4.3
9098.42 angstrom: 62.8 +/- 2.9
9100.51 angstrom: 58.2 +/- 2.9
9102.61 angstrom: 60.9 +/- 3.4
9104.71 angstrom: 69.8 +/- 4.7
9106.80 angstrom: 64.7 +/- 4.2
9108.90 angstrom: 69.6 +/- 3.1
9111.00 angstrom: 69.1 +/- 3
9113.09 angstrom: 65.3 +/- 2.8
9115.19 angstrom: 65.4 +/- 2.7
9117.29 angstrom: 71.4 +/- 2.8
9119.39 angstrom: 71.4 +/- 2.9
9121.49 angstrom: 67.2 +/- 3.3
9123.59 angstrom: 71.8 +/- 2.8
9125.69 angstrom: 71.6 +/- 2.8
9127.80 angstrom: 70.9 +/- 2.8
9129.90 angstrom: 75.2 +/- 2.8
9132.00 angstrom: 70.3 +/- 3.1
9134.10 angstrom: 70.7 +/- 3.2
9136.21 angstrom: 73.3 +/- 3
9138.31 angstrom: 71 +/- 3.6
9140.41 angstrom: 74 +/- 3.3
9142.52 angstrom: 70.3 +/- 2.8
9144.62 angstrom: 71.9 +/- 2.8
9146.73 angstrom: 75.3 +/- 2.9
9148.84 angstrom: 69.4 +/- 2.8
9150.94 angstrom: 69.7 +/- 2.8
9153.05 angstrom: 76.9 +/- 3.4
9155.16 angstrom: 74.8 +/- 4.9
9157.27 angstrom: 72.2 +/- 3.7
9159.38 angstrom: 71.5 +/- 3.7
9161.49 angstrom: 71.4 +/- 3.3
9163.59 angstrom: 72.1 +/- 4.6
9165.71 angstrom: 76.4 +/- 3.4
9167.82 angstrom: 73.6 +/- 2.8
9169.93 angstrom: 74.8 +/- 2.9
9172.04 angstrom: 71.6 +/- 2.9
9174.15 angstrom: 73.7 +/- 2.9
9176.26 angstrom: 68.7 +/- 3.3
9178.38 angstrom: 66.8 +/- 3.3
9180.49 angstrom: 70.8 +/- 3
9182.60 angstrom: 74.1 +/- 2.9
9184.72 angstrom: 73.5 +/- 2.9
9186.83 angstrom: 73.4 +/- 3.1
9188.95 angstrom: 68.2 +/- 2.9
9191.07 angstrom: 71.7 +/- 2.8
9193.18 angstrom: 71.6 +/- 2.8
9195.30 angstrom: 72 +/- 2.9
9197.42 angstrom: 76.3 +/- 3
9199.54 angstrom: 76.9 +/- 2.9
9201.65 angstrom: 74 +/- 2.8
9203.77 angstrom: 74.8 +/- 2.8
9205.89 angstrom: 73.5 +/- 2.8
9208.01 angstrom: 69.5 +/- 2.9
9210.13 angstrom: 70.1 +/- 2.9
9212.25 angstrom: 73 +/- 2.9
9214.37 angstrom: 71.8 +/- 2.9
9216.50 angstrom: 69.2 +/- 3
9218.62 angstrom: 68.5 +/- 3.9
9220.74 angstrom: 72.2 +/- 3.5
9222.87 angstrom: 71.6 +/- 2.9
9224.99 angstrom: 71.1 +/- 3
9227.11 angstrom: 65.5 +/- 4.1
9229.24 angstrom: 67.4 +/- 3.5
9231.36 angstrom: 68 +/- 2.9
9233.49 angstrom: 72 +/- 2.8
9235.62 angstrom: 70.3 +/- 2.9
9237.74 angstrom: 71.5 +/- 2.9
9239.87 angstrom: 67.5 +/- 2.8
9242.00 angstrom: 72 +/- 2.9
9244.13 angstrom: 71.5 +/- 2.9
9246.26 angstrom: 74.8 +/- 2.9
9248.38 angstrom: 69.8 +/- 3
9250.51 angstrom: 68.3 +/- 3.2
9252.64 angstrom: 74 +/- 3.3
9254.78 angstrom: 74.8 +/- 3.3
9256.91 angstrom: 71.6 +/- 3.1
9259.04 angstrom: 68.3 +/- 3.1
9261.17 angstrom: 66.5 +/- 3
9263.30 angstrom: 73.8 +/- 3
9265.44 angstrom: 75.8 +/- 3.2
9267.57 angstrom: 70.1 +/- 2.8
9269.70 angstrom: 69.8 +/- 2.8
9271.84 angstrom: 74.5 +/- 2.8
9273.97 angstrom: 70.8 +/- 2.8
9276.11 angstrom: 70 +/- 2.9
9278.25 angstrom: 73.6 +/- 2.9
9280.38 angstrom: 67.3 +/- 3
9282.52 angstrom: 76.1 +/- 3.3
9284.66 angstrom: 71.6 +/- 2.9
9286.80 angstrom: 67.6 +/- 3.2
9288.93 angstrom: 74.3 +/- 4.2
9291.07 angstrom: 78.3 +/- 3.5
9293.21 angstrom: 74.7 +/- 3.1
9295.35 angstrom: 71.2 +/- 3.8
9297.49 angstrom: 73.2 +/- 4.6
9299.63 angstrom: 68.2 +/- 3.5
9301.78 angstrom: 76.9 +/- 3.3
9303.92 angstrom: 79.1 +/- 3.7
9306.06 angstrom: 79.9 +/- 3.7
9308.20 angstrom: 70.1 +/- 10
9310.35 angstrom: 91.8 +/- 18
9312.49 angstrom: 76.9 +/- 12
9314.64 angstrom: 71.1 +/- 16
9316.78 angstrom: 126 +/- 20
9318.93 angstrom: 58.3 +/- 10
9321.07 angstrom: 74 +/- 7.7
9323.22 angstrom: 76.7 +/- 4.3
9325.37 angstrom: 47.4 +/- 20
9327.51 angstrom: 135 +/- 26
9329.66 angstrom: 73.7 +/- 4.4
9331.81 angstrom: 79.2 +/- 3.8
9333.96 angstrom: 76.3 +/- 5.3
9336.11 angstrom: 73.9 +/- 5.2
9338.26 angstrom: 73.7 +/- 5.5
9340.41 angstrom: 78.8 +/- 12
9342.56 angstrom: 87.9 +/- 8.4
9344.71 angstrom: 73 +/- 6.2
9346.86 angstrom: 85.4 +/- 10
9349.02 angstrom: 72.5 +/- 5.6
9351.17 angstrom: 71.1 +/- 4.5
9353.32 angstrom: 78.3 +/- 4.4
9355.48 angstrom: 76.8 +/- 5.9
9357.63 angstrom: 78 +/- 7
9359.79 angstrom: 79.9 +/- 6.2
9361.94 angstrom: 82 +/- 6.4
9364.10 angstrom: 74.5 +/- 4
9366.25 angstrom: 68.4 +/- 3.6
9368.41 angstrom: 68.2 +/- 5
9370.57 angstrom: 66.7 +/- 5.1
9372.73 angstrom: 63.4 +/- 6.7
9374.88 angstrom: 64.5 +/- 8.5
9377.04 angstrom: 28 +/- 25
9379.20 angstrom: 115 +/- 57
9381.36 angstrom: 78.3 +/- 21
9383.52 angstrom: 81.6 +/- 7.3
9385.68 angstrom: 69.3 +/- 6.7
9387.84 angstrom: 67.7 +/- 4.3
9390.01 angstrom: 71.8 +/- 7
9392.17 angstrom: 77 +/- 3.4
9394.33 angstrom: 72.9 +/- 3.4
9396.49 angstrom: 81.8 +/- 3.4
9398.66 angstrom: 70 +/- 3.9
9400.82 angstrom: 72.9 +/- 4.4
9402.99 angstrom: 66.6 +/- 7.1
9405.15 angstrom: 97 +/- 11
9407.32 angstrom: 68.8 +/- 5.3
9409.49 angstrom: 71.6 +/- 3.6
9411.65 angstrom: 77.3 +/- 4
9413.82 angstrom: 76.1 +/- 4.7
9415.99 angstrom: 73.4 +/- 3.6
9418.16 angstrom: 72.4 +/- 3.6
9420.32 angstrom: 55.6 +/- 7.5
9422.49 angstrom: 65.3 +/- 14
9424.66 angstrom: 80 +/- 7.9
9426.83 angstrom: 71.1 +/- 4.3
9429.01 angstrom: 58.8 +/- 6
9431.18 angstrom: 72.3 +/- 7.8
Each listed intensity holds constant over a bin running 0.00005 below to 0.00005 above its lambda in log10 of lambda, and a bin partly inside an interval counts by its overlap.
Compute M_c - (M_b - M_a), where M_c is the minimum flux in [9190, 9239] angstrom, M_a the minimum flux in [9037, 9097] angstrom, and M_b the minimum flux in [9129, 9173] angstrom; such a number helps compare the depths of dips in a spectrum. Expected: 50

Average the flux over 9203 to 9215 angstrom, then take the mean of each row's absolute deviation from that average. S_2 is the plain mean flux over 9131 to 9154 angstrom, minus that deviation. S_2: 70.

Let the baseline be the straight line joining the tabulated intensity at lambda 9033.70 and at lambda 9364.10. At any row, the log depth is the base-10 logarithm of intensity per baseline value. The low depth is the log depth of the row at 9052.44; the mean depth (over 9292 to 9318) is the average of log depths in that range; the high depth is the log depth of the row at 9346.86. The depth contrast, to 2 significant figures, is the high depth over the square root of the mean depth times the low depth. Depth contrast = 2.0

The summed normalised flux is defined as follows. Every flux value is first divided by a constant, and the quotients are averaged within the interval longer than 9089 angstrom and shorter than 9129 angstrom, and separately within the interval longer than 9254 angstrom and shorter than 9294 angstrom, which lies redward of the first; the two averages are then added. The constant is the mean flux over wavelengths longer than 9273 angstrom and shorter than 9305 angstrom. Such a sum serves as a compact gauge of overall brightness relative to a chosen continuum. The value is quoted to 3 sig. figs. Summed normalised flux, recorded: 1.89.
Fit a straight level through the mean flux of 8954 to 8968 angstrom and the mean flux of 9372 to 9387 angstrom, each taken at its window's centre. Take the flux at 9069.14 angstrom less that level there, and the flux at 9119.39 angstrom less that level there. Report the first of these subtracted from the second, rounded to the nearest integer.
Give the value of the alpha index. 10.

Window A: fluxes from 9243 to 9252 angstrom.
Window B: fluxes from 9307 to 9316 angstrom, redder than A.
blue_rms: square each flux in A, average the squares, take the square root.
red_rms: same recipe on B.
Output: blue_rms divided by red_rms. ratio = 0.91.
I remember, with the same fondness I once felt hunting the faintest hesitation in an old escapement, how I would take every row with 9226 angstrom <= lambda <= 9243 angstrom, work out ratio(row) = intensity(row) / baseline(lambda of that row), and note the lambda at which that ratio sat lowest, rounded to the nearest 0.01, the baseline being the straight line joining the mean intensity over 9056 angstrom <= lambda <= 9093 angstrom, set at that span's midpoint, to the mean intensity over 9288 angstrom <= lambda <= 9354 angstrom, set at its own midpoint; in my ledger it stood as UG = 9227.11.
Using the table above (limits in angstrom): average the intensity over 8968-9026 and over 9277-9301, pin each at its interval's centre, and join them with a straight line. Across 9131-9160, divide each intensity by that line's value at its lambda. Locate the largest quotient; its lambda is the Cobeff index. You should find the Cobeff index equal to 9153.05 angstrom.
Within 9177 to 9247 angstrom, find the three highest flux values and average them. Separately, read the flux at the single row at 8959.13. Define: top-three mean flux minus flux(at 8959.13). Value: -2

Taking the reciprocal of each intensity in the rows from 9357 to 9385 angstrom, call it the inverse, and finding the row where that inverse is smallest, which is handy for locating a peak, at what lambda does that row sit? 9379.20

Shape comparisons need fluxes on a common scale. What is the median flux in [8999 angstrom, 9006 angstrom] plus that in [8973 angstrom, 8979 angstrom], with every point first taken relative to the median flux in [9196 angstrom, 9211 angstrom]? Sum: 2.02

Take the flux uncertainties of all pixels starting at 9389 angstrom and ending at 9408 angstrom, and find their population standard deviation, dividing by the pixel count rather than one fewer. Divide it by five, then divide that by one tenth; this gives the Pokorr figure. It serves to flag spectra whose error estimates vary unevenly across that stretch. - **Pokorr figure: 4.81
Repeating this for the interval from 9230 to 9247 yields 0.09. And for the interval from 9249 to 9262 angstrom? 0.22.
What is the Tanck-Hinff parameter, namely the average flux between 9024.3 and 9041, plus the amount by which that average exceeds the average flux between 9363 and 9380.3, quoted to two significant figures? 73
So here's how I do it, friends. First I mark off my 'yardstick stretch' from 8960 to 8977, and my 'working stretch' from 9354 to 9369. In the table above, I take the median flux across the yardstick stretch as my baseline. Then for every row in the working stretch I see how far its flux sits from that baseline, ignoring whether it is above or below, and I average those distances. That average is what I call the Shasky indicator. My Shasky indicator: 5.0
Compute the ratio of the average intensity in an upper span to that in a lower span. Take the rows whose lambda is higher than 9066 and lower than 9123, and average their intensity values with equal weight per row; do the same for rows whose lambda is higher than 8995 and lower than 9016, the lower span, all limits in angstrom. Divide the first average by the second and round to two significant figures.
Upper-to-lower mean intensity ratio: 0.83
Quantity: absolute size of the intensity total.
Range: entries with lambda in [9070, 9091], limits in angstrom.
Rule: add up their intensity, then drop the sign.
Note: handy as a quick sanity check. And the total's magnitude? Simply 582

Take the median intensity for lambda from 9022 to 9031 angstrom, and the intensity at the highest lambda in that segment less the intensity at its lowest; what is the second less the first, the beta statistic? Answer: -66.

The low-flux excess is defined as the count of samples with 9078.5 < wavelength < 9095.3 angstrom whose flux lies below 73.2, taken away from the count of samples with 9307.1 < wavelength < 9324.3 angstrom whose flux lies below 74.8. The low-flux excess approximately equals -4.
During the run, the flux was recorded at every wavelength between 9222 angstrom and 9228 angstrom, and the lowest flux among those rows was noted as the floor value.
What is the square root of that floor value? 8.09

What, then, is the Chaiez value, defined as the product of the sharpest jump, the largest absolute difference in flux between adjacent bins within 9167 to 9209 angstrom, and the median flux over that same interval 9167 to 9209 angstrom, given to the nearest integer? 382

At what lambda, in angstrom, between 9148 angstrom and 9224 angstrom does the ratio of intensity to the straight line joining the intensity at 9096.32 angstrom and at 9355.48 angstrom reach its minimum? 9178.38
